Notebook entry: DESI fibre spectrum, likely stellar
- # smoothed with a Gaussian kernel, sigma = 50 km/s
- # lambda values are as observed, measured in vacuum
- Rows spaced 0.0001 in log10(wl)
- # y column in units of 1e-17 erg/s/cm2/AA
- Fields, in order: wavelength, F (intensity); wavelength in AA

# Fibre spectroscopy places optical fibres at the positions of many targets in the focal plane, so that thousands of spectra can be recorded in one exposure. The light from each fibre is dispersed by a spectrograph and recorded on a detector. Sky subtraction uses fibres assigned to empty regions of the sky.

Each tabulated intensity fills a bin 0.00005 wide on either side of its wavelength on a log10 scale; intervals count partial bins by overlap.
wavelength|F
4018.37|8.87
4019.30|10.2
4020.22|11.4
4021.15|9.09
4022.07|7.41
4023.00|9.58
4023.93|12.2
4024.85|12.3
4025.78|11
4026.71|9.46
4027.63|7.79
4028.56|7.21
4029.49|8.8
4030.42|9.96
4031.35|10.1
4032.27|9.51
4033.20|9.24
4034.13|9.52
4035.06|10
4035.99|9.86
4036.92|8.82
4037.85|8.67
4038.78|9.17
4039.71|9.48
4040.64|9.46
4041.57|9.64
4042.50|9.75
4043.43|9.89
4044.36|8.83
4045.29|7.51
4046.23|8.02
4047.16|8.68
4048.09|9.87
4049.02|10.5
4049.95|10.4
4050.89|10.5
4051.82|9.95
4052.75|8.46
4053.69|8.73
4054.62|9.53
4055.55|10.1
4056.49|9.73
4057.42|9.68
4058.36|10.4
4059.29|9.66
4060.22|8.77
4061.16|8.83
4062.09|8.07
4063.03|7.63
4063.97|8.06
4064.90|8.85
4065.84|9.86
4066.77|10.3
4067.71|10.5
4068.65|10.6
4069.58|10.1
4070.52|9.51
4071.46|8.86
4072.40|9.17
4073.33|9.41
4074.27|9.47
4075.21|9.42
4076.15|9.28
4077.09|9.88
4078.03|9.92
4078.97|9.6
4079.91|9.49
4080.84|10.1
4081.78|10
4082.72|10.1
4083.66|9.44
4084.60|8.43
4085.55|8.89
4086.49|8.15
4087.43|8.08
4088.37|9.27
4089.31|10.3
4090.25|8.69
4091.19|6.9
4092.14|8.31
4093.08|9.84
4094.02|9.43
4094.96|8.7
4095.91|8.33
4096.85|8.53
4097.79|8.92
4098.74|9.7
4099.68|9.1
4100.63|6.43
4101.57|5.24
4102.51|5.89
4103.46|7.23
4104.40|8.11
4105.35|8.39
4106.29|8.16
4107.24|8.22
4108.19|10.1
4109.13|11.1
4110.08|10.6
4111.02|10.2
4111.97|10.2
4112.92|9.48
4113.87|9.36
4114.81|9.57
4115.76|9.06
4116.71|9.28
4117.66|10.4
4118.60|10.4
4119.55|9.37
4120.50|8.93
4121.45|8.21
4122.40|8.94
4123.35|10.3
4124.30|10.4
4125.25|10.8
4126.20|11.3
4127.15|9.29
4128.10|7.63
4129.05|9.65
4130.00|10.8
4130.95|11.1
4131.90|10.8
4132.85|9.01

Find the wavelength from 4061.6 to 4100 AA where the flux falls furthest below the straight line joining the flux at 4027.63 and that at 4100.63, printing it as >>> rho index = 4091.19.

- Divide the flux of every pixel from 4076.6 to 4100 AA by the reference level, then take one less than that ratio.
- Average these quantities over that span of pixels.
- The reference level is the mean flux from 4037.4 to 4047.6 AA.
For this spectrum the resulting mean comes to 0.013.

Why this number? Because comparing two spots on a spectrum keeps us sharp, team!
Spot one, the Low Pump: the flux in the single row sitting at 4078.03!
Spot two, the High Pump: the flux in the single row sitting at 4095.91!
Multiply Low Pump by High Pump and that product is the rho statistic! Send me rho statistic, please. 82.6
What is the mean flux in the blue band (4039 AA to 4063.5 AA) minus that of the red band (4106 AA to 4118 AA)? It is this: -0.4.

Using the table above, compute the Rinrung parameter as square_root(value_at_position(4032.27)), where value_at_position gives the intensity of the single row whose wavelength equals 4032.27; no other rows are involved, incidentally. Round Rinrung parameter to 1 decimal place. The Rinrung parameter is 3.1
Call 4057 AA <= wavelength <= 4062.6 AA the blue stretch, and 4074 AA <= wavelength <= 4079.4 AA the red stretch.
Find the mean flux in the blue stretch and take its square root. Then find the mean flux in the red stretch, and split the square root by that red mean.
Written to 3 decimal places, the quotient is 0.317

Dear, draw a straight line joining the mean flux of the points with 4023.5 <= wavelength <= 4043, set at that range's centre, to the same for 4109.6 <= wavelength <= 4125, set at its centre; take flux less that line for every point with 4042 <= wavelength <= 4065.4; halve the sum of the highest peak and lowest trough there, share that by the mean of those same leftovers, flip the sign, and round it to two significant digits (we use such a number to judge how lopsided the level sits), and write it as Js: -1.5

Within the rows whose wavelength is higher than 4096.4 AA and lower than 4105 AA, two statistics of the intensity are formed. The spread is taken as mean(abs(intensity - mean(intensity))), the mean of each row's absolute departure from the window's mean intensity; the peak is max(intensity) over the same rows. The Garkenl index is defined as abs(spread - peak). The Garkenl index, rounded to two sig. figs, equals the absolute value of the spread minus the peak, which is 8.4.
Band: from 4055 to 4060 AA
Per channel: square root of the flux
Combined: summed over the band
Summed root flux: 15.7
